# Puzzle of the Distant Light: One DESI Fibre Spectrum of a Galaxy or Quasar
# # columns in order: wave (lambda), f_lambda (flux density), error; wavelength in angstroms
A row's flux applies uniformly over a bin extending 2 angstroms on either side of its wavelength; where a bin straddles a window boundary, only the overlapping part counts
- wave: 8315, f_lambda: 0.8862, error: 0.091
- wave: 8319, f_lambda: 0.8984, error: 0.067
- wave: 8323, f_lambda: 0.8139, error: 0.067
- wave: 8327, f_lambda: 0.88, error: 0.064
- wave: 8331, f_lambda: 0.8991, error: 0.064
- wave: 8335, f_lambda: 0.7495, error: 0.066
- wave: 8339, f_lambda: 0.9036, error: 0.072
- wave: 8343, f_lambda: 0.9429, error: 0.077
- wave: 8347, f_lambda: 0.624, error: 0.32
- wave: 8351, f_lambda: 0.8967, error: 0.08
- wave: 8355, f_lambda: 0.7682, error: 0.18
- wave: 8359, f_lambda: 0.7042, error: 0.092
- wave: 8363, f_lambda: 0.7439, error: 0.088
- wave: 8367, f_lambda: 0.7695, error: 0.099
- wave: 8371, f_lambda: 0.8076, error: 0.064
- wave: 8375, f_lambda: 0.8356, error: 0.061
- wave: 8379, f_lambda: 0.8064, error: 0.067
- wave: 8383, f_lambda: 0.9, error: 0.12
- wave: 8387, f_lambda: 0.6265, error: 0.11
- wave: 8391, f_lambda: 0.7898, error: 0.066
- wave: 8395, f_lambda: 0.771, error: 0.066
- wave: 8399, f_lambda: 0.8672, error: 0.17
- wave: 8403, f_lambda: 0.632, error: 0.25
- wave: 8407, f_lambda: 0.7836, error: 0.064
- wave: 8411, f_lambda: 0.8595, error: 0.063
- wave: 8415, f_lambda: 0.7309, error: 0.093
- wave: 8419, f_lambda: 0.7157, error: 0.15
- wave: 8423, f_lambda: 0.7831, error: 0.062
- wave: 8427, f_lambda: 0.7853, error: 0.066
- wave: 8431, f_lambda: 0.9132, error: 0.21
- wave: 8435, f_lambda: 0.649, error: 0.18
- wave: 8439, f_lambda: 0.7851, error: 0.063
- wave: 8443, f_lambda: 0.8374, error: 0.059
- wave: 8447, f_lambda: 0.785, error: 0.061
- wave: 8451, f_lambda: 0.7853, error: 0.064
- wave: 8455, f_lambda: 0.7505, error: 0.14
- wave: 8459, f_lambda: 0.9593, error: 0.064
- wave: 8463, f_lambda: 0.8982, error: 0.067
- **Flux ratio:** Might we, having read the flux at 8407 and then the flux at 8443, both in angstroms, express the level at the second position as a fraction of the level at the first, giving 1.07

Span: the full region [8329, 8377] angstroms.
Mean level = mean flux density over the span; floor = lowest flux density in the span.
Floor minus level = -0.18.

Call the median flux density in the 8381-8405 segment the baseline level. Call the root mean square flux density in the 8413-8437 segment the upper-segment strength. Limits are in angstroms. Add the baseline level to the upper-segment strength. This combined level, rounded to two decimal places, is 1.55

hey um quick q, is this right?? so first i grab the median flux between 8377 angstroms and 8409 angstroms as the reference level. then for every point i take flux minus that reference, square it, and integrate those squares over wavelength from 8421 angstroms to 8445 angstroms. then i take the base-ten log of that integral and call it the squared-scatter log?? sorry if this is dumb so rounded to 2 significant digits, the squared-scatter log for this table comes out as -0.82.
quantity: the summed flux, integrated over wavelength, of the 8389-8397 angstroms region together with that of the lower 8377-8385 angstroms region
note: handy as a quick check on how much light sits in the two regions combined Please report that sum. 13.1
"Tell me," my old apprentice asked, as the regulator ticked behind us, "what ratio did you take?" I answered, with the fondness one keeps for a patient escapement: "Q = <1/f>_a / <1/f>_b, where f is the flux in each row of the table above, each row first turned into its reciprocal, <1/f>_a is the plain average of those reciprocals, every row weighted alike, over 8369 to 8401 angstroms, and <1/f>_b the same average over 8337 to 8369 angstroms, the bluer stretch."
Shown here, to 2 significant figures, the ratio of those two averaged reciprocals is 0.99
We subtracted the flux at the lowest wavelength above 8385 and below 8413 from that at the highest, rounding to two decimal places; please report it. 0.23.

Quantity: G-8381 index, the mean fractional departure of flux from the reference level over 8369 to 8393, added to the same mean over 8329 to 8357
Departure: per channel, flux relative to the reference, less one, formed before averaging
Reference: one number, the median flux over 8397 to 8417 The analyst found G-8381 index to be 0.07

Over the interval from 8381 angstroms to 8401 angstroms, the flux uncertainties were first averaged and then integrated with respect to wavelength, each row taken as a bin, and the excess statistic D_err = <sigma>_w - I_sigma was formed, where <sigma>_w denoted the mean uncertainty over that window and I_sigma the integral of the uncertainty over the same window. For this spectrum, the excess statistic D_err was -2.0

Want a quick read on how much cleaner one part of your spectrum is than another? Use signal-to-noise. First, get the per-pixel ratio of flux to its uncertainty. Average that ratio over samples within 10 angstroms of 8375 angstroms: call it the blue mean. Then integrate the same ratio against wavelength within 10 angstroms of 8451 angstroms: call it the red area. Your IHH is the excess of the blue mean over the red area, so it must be -228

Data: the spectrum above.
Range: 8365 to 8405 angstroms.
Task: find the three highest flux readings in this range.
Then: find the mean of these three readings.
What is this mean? 0.87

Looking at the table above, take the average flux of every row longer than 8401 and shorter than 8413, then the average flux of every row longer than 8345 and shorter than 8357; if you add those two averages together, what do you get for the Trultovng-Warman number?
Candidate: 1.52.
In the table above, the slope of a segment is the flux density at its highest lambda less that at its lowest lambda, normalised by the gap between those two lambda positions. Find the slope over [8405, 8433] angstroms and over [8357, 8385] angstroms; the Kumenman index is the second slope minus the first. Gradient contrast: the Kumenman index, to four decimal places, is 0.0028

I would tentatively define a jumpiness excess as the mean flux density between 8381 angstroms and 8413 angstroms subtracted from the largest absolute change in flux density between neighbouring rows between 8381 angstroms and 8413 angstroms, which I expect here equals -0.505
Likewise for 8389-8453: -0.515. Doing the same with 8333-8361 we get -0.480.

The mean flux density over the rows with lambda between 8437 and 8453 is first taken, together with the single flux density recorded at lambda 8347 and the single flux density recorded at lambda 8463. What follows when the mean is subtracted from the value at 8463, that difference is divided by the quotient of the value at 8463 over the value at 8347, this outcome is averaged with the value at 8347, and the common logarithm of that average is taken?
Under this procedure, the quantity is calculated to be -0.46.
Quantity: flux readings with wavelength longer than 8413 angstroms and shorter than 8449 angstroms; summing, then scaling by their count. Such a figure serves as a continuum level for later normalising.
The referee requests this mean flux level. 0.776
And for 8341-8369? 0.778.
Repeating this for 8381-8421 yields 0.768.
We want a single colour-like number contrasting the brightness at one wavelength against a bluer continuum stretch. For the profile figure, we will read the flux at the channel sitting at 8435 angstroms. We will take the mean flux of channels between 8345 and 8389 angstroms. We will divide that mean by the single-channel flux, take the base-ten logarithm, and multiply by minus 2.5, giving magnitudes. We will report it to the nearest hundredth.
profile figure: -0.19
